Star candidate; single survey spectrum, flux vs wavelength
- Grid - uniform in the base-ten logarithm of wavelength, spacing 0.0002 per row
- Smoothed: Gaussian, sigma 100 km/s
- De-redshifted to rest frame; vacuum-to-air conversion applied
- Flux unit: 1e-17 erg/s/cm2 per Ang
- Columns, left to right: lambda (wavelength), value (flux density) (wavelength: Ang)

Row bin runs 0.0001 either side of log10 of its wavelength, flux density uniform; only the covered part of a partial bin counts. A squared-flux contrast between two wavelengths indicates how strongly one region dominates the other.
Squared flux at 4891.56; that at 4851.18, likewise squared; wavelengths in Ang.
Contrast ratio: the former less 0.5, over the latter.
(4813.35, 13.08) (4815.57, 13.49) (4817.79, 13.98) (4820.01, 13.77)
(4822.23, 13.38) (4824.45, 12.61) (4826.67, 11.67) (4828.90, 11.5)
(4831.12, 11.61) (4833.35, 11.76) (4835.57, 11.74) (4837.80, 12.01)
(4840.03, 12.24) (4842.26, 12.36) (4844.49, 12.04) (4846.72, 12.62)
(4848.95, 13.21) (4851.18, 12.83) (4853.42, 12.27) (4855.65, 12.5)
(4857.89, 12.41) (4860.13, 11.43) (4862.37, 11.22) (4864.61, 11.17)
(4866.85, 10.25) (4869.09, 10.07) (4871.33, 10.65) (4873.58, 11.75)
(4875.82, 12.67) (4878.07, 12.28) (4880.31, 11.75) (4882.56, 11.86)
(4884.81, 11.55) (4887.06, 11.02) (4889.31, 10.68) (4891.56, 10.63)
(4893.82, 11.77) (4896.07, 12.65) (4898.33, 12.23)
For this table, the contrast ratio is 0.68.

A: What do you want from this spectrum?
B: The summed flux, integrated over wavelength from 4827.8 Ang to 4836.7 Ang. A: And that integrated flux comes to 104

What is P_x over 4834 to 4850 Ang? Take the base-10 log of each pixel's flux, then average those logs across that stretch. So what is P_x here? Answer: 1.09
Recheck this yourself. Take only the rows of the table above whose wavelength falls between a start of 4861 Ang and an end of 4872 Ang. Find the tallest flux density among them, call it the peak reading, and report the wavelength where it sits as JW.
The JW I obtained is 4862.37 Ang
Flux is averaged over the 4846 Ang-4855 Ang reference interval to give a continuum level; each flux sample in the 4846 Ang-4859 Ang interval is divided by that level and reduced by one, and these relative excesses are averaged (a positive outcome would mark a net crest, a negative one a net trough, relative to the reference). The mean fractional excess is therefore -0.007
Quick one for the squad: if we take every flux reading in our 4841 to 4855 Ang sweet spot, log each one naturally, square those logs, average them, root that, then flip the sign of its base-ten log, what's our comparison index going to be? -0.403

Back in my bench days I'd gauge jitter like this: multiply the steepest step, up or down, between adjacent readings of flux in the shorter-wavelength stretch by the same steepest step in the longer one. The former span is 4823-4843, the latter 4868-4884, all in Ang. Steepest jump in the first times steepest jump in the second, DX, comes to 1.03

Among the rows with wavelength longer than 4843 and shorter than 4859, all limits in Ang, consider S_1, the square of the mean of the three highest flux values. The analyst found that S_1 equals 166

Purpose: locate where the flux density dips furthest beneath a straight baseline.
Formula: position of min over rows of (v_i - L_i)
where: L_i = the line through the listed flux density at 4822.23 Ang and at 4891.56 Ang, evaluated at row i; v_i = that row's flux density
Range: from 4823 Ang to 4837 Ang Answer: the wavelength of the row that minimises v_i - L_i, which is 4828.90 Ang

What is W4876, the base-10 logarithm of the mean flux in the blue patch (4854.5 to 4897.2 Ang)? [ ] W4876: 1.06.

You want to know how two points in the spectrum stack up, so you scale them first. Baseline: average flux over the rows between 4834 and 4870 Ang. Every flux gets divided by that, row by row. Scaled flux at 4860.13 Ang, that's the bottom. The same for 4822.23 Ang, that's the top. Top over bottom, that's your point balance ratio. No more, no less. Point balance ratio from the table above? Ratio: 1.17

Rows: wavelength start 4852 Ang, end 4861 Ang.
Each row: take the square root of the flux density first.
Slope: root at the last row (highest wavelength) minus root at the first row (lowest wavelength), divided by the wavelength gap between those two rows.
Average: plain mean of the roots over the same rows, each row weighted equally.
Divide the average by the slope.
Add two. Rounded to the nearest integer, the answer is -190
